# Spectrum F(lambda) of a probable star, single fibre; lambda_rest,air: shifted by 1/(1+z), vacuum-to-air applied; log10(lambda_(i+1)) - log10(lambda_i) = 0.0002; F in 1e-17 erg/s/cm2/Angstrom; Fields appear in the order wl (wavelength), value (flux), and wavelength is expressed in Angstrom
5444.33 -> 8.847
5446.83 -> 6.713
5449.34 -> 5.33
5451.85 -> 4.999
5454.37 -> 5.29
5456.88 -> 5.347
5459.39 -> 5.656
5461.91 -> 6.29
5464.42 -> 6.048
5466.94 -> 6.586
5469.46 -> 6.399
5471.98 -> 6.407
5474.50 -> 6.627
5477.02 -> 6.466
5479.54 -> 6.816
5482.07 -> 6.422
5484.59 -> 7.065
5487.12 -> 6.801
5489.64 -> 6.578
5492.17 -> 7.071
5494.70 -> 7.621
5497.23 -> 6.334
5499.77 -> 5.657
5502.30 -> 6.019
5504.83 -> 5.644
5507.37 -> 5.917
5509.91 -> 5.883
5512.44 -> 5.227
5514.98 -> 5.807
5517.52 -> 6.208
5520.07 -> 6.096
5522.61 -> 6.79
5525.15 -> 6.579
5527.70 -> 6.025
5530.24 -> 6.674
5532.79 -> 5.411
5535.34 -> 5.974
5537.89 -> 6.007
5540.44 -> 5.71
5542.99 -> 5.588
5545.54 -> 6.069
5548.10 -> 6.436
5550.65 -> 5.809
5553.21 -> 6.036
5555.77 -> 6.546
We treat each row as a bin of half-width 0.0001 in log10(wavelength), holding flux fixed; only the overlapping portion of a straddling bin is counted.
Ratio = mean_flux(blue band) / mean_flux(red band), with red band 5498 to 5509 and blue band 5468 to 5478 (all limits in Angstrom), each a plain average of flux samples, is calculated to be 1.11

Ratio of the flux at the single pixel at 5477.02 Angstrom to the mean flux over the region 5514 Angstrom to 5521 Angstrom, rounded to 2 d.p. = 1.07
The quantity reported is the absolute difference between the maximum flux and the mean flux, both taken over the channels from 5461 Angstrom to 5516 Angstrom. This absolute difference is 1.27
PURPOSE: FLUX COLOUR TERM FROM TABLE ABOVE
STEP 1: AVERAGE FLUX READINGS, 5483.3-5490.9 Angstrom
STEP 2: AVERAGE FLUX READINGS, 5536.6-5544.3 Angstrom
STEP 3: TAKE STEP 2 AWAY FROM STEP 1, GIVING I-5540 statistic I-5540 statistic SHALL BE 1.0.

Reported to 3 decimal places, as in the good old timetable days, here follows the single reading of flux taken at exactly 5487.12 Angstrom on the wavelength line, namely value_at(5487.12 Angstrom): 6.801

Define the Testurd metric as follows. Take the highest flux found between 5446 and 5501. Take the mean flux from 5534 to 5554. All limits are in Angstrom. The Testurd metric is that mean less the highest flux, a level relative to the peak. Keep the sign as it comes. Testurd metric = -1.7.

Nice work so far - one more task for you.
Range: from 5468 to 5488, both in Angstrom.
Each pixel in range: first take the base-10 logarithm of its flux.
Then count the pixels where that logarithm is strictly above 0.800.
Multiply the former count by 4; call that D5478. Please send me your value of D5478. 32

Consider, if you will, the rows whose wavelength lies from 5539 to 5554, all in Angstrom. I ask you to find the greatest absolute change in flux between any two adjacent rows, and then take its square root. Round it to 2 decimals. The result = 0.79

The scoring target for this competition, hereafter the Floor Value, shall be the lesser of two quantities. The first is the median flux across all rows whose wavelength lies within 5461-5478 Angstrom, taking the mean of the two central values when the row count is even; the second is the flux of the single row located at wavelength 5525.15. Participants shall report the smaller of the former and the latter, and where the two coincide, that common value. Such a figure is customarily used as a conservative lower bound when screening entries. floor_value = 6.4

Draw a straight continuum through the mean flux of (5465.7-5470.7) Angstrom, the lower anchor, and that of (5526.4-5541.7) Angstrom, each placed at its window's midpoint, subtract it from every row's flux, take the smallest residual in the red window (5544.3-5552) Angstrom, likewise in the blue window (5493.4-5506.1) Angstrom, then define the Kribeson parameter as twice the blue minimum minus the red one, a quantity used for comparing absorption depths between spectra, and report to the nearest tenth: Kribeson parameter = -1.1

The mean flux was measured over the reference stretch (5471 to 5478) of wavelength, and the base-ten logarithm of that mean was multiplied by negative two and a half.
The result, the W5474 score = -2.03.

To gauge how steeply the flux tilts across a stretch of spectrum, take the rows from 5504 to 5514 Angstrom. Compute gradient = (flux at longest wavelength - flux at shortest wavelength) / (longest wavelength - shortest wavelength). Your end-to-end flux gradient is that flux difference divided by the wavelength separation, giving -0.055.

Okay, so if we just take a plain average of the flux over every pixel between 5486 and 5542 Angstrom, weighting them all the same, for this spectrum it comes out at 6.2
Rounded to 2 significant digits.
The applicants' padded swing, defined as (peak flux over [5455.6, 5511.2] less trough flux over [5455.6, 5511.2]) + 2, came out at 4.3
